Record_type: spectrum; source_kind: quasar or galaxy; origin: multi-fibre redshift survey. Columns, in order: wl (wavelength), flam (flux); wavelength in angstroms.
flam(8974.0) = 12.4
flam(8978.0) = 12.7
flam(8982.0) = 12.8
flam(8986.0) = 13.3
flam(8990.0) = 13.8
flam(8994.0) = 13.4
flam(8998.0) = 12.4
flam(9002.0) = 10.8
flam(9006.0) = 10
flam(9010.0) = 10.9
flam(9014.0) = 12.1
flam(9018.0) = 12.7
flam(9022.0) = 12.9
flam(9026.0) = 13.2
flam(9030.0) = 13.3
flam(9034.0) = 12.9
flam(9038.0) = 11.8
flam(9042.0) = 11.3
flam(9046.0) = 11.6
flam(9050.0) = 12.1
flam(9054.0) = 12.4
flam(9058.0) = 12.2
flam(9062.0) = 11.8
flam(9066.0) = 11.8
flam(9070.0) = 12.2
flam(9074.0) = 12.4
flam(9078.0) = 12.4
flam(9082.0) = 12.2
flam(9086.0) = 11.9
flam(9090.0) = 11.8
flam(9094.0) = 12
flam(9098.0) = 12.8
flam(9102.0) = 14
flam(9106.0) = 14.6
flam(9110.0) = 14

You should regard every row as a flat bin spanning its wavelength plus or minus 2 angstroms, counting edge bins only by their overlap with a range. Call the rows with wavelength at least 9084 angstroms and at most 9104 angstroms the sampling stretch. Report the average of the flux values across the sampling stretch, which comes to 12.5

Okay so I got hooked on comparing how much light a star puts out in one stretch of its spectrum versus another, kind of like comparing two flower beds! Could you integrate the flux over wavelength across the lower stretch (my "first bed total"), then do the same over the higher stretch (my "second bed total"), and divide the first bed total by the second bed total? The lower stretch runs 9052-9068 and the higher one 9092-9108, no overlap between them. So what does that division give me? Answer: 0.90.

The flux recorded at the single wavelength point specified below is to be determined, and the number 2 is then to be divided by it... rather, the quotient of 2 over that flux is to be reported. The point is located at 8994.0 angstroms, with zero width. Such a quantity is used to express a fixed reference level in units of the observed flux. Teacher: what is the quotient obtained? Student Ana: 0.149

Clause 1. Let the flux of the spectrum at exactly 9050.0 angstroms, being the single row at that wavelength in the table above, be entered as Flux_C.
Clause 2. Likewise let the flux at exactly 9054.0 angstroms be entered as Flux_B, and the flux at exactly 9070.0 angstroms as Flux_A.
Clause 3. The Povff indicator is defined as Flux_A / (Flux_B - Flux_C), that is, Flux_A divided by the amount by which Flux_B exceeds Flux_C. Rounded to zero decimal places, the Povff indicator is 41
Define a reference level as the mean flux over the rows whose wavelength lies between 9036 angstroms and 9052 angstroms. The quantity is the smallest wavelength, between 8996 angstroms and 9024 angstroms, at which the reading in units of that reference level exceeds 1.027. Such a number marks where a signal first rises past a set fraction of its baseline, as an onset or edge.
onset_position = 8998.0 angstroms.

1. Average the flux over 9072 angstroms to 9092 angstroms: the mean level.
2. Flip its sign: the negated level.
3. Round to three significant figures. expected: -12.1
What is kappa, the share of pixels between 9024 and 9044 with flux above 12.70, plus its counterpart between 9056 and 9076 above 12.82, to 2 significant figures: 0.60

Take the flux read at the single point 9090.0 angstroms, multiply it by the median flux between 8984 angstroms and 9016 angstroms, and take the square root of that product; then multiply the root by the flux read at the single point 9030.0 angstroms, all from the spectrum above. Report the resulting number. 160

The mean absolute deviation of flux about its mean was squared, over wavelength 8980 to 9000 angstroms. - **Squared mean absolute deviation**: 0.19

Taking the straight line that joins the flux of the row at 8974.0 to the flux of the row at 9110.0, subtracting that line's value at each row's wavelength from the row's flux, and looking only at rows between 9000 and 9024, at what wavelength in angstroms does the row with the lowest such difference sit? 9006.0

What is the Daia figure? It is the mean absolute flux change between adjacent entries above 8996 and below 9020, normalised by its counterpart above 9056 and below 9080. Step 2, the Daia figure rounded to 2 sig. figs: 5.1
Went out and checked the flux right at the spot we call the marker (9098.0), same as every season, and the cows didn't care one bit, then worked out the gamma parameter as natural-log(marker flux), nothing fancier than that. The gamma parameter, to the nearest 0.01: 2.55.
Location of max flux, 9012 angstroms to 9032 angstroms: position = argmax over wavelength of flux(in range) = 9030.0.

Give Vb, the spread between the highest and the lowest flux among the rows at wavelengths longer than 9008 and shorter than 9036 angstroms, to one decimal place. 2.4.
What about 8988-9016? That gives 3.8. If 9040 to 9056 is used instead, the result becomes 1.1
